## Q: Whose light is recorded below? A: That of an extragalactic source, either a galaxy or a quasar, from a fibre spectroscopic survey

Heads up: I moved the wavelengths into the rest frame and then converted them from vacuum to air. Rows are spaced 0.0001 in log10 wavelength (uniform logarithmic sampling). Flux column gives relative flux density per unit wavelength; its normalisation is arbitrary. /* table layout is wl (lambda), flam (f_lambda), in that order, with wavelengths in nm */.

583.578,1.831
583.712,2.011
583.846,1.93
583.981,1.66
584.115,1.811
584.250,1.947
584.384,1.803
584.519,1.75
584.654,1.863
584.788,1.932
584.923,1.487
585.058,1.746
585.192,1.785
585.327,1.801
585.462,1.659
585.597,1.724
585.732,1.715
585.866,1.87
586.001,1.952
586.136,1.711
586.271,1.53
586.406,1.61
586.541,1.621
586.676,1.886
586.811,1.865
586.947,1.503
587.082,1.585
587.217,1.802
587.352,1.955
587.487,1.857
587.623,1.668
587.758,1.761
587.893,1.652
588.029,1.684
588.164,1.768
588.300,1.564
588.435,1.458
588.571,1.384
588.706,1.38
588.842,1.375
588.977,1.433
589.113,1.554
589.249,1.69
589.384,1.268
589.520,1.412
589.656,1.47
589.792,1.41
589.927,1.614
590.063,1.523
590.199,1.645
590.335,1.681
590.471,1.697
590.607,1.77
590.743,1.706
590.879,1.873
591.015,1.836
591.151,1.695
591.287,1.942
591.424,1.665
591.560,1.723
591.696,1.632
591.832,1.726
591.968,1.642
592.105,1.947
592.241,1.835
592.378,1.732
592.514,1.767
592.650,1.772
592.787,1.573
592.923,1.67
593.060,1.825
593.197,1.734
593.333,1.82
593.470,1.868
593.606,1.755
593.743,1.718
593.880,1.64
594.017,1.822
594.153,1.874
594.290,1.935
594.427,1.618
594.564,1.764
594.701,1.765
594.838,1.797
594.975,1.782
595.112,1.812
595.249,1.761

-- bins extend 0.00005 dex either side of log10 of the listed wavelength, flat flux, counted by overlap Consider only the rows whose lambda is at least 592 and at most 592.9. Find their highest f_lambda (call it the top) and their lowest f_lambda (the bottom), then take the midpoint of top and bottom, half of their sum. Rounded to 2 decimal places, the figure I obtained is 1.76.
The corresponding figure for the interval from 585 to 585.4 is 1.77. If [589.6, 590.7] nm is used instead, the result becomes 1.59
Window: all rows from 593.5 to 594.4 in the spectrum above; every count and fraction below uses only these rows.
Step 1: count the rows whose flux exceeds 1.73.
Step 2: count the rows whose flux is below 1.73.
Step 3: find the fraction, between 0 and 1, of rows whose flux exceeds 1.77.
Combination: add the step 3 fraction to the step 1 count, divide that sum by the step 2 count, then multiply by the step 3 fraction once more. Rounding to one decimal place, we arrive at 1.1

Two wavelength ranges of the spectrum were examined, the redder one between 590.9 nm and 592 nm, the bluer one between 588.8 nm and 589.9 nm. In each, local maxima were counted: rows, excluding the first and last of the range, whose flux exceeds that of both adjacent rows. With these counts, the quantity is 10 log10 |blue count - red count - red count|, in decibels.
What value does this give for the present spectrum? 6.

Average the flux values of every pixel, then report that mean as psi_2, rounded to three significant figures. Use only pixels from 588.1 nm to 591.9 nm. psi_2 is 1.60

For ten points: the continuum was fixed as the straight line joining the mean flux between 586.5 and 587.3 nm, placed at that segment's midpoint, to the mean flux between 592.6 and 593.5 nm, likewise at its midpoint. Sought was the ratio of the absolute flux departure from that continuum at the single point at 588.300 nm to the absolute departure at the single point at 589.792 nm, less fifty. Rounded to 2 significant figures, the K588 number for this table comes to -50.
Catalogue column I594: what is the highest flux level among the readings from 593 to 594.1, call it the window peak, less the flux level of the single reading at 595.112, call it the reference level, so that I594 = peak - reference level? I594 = 0.06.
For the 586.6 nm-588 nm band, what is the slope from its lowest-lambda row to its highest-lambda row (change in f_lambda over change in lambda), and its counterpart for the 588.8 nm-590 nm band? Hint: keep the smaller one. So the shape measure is -0.2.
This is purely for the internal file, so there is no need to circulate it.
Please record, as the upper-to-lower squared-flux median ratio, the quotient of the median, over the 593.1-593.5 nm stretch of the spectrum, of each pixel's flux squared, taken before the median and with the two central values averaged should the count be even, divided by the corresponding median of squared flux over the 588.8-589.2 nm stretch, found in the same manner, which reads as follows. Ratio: 1.61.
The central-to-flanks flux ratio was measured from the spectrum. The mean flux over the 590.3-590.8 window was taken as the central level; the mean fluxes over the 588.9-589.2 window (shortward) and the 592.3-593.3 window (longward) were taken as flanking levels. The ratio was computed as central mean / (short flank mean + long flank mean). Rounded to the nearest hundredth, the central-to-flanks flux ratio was 0.53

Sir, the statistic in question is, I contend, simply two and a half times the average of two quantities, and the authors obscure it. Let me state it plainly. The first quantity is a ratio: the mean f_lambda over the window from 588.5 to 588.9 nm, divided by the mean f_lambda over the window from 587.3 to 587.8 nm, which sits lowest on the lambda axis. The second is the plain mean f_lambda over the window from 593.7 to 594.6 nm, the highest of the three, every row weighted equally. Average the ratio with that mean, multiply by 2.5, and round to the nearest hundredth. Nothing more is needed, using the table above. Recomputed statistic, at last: 3.16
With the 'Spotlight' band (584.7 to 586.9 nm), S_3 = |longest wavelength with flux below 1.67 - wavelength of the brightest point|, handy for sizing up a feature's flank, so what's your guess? 0.54 nm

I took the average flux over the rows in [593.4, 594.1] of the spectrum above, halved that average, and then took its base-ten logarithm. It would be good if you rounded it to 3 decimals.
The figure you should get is -0.055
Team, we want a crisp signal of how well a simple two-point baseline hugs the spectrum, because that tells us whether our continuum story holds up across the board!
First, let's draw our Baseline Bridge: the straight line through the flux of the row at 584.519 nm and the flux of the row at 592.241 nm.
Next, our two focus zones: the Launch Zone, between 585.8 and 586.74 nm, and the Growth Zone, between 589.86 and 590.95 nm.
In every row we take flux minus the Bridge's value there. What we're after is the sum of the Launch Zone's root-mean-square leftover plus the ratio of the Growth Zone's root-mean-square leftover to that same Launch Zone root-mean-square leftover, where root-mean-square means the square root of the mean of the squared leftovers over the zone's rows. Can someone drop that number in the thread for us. 1.2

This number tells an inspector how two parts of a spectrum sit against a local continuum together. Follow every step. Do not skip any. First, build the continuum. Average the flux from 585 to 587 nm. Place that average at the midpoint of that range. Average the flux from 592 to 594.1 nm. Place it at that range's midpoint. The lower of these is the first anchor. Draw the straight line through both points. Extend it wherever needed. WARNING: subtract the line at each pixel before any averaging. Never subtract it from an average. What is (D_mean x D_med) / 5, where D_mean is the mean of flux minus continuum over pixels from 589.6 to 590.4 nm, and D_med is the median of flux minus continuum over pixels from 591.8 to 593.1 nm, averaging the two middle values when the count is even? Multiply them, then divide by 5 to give 0.0005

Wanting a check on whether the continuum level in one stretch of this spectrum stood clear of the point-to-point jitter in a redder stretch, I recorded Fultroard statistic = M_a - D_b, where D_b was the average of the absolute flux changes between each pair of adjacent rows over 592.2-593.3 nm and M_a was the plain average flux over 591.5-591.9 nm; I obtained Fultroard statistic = 1.60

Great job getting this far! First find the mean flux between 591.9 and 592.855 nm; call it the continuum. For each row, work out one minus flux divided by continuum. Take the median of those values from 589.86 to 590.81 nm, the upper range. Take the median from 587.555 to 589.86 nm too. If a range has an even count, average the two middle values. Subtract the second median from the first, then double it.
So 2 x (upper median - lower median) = -0.24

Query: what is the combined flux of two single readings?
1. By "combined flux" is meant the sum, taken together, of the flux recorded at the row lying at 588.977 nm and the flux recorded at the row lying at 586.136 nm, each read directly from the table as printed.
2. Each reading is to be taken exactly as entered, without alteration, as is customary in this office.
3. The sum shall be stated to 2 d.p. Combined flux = 3.14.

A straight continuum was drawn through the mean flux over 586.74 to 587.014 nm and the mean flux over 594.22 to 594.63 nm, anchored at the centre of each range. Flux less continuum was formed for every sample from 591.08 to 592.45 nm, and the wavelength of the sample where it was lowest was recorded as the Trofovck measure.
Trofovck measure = 591.696 nm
